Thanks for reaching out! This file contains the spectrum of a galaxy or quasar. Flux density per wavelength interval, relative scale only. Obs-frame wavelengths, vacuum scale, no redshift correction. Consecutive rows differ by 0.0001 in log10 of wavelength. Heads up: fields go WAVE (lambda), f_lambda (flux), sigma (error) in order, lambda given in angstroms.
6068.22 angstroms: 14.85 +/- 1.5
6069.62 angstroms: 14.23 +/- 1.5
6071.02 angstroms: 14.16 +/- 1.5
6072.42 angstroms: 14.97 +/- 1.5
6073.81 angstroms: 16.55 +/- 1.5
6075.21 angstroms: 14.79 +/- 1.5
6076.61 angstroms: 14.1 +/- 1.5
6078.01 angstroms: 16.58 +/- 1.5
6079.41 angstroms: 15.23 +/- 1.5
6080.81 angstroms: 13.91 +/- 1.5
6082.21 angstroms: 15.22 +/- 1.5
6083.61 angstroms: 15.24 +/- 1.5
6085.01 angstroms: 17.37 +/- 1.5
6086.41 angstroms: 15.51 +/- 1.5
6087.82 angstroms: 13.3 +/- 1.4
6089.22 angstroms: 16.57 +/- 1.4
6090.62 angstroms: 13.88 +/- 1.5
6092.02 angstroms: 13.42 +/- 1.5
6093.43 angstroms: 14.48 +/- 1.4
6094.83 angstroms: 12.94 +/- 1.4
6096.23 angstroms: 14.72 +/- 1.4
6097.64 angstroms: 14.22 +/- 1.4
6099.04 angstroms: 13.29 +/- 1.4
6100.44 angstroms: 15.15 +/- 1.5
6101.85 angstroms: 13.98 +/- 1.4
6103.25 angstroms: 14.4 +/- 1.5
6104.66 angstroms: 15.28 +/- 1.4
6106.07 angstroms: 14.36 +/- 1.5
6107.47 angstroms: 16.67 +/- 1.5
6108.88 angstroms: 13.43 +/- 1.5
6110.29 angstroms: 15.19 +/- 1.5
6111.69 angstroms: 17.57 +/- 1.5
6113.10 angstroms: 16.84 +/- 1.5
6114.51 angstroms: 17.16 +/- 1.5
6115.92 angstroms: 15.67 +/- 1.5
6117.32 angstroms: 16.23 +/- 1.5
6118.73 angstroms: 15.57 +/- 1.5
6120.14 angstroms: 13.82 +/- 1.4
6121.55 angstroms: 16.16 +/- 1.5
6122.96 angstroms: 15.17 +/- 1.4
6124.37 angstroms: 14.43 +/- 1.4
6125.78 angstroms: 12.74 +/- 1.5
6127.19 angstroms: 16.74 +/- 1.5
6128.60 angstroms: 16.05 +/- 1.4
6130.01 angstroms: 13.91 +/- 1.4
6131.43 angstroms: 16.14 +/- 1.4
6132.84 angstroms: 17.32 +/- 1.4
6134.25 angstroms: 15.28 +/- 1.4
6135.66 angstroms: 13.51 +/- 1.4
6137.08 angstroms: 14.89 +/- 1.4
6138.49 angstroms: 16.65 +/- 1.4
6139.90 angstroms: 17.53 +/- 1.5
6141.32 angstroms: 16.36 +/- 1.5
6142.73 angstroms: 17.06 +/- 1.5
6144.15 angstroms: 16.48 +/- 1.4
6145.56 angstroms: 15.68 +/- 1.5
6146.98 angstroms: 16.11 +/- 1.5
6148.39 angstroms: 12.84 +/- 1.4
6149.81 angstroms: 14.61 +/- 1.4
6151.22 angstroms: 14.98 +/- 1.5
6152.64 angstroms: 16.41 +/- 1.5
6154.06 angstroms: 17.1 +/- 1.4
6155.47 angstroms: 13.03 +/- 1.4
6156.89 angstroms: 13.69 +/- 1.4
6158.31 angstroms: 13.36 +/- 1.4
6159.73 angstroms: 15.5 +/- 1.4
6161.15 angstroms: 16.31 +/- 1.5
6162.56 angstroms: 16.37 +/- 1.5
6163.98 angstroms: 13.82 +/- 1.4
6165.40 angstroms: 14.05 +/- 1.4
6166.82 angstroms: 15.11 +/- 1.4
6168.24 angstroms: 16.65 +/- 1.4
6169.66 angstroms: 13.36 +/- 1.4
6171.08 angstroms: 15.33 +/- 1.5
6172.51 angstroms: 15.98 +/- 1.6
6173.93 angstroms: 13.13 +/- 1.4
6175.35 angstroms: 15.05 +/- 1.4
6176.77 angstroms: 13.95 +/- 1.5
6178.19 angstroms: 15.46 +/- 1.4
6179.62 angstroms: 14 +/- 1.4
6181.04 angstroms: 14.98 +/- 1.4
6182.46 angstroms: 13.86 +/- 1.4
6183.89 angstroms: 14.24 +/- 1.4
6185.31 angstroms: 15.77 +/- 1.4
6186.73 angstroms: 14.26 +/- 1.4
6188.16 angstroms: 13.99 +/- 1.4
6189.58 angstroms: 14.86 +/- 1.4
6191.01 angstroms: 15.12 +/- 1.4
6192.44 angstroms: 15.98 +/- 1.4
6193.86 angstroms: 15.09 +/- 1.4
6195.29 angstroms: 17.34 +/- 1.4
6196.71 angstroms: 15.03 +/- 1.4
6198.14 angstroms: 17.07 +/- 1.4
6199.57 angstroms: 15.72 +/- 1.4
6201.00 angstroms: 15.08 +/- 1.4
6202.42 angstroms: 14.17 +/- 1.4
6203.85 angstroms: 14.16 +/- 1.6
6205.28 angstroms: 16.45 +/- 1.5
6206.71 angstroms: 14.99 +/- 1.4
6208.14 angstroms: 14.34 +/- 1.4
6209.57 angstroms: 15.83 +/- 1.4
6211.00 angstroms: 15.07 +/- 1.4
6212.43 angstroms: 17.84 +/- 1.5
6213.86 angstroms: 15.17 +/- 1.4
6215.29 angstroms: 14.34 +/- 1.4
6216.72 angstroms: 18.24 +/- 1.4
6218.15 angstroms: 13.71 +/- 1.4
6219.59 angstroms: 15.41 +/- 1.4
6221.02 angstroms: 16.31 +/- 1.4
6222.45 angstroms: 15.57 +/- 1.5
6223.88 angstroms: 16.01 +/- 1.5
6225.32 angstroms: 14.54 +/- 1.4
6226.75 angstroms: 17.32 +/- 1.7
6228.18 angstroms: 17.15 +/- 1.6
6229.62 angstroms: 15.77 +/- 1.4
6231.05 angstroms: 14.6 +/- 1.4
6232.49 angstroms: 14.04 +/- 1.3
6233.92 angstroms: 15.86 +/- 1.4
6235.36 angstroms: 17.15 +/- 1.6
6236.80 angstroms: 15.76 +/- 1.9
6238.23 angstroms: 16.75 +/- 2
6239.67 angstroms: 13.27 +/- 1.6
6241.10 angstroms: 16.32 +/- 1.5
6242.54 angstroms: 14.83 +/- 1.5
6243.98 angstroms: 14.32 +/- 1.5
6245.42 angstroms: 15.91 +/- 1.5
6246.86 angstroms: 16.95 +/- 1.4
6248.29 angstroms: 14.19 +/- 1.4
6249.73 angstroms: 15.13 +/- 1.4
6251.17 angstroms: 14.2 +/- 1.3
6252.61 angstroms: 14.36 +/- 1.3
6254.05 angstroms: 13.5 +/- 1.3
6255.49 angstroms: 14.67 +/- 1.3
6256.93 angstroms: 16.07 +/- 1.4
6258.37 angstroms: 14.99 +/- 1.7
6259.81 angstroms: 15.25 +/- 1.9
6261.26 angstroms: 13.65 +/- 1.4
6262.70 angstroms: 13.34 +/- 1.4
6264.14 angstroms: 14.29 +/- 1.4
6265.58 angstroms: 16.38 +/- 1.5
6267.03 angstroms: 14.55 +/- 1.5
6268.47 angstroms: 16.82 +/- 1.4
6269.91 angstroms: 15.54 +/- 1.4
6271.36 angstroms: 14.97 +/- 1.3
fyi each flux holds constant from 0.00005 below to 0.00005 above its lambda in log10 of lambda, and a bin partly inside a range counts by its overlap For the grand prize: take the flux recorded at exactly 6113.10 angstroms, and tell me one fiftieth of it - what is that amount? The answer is 0.337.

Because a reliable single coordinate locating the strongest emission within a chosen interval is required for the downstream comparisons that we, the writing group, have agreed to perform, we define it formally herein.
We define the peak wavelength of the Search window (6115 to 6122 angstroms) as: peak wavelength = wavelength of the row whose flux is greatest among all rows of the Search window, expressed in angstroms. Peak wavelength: 6117.32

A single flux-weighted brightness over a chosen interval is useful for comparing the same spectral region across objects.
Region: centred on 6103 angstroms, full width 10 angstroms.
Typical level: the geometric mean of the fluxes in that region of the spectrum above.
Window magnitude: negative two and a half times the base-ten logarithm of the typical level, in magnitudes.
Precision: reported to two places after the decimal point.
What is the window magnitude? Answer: -2.92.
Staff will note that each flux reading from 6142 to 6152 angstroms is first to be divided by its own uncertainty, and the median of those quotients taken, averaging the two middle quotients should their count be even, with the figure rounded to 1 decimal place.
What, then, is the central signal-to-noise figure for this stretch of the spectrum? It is 10.5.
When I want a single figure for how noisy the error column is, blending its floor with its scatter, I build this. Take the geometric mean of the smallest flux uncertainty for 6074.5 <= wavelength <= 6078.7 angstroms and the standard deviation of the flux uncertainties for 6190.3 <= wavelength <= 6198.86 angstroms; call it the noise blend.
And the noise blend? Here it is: 0.00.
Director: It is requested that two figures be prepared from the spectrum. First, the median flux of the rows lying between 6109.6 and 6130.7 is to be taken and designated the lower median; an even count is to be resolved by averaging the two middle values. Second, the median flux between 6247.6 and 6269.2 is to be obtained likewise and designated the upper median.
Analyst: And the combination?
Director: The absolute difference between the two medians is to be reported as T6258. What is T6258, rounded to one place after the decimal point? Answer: 1.1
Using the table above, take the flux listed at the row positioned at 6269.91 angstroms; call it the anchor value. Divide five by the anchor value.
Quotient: 0.322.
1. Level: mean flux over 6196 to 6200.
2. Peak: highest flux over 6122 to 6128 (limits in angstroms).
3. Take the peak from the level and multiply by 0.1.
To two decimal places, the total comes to -0.08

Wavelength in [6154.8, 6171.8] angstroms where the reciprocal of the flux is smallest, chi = 6168.24 angstroms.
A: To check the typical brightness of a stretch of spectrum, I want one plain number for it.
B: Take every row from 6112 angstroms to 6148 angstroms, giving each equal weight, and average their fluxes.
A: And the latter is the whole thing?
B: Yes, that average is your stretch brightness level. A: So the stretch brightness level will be 15.7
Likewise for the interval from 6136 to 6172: 15.3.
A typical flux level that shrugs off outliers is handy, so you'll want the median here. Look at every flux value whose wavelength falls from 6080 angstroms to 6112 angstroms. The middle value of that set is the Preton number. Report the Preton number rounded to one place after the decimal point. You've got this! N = 14.5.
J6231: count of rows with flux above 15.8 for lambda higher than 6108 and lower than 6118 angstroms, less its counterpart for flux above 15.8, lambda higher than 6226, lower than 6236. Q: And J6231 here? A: 0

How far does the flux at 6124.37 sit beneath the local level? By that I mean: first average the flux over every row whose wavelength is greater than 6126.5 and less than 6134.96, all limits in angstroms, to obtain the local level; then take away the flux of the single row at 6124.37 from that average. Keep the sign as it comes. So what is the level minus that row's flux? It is 1.5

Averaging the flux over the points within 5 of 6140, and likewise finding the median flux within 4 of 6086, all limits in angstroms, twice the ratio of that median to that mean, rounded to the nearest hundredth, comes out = 1.91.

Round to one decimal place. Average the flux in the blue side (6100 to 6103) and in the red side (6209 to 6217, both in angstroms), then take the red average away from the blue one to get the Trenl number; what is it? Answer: -1.5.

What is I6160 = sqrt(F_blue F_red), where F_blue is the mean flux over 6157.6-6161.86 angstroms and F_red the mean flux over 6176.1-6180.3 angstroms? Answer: 14.8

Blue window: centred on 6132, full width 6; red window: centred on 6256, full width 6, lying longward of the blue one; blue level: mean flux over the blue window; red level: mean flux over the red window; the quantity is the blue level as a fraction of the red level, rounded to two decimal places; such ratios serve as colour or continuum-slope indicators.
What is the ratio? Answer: 1.06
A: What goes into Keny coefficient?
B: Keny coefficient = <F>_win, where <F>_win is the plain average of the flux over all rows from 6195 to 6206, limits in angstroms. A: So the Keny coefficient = 15.6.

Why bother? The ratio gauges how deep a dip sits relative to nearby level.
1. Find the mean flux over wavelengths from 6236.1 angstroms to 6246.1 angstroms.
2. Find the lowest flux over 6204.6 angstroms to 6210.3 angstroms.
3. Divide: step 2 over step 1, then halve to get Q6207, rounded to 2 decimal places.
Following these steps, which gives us 0.47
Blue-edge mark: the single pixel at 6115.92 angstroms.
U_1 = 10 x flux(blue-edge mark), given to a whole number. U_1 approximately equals 157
